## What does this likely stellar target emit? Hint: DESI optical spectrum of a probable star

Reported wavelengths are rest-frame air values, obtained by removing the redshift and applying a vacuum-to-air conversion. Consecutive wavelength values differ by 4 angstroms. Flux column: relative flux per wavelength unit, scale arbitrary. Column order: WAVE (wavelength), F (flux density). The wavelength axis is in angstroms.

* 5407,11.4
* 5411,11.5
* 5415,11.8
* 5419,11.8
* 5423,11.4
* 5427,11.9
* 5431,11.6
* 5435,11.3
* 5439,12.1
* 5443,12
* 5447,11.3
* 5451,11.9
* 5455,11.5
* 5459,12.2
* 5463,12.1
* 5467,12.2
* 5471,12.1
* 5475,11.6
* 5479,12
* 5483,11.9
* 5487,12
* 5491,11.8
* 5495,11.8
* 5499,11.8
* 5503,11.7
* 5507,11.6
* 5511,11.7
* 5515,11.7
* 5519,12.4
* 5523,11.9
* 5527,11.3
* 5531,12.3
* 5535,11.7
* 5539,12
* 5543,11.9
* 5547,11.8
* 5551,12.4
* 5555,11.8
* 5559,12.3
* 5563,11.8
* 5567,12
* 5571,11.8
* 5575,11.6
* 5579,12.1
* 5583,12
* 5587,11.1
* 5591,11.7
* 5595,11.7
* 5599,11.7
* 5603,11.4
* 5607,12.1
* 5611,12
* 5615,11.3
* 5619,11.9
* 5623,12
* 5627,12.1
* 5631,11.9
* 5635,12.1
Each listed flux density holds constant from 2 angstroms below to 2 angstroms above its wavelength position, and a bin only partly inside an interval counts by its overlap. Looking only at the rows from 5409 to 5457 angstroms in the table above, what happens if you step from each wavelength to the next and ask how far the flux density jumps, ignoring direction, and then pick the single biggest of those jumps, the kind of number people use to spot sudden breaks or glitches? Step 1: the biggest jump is 0.80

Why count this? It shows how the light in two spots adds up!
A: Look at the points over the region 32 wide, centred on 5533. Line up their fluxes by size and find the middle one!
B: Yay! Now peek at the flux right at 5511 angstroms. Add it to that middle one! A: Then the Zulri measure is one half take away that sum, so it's -23.1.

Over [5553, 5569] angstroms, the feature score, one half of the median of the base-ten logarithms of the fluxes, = 0.538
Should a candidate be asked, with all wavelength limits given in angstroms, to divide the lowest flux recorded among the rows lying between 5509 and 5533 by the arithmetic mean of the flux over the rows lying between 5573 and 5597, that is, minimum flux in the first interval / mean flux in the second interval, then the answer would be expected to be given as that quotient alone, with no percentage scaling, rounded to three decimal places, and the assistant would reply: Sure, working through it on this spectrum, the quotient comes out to 0.966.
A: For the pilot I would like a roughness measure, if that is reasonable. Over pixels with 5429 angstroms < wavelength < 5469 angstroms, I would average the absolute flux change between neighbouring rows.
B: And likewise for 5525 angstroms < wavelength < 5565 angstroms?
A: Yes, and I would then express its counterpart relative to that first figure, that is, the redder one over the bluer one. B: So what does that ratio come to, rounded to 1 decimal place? 1.1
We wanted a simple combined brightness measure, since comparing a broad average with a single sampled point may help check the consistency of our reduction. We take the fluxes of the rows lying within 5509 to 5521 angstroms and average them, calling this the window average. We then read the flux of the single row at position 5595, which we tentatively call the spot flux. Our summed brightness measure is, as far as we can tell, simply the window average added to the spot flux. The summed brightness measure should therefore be 23.6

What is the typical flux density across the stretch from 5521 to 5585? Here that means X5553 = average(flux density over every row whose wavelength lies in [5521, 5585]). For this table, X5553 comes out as 11.9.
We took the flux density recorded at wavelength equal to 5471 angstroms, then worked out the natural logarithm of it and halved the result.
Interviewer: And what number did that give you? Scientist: 1.25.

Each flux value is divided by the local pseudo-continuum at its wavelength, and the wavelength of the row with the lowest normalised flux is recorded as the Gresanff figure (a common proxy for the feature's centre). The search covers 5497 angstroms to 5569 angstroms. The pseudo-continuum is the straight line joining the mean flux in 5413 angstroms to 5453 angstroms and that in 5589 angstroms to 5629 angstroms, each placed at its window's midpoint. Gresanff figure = 5527 angstroms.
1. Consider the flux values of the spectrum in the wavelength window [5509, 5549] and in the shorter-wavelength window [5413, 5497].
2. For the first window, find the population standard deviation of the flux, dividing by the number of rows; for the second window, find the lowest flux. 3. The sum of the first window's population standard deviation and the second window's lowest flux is 11.6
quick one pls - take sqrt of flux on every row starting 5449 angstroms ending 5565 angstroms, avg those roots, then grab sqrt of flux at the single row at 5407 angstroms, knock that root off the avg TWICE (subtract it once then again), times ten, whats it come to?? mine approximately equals -33.0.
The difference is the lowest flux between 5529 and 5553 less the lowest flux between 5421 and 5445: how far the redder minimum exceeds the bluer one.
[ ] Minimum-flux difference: 0.4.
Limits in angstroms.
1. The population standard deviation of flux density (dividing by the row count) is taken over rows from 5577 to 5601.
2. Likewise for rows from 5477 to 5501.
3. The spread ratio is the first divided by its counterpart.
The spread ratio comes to 3.5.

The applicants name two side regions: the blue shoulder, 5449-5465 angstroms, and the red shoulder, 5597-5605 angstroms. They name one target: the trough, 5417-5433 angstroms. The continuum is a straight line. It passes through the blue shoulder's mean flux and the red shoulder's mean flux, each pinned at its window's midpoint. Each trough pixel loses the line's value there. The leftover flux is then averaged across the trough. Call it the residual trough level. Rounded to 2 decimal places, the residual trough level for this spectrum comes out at -0.33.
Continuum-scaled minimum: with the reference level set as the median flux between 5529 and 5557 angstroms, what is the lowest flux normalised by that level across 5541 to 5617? 0.933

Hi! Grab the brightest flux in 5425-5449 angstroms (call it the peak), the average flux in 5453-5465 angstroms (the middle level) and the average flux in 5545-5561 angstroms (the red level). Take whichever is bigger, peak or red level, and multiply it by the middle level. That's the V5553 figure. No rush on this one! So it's 144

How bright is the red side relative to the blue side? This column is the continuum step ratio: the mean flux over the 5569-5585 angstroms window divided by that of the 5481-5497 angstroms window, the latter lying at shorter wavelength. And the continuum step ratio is 1.00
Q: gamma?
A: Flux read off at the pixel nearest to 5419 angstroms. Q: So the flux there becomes 11.8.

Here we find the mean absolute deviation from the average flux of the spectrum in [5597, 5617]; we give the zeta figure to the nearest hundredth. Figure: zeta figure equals 0.28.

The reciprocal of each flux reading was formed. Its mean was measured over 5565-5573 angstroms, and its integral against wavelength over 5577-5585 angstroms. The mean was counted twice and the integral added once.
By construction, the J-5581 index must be 0.832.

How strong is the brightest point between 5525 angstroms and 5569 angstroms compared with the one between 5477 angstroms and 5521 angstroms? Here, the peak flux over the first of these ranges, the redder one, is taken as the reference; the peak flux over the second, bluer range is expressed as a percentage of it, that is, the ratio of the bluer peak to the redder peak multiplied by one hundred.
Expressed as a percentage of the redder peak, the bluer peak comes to 100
